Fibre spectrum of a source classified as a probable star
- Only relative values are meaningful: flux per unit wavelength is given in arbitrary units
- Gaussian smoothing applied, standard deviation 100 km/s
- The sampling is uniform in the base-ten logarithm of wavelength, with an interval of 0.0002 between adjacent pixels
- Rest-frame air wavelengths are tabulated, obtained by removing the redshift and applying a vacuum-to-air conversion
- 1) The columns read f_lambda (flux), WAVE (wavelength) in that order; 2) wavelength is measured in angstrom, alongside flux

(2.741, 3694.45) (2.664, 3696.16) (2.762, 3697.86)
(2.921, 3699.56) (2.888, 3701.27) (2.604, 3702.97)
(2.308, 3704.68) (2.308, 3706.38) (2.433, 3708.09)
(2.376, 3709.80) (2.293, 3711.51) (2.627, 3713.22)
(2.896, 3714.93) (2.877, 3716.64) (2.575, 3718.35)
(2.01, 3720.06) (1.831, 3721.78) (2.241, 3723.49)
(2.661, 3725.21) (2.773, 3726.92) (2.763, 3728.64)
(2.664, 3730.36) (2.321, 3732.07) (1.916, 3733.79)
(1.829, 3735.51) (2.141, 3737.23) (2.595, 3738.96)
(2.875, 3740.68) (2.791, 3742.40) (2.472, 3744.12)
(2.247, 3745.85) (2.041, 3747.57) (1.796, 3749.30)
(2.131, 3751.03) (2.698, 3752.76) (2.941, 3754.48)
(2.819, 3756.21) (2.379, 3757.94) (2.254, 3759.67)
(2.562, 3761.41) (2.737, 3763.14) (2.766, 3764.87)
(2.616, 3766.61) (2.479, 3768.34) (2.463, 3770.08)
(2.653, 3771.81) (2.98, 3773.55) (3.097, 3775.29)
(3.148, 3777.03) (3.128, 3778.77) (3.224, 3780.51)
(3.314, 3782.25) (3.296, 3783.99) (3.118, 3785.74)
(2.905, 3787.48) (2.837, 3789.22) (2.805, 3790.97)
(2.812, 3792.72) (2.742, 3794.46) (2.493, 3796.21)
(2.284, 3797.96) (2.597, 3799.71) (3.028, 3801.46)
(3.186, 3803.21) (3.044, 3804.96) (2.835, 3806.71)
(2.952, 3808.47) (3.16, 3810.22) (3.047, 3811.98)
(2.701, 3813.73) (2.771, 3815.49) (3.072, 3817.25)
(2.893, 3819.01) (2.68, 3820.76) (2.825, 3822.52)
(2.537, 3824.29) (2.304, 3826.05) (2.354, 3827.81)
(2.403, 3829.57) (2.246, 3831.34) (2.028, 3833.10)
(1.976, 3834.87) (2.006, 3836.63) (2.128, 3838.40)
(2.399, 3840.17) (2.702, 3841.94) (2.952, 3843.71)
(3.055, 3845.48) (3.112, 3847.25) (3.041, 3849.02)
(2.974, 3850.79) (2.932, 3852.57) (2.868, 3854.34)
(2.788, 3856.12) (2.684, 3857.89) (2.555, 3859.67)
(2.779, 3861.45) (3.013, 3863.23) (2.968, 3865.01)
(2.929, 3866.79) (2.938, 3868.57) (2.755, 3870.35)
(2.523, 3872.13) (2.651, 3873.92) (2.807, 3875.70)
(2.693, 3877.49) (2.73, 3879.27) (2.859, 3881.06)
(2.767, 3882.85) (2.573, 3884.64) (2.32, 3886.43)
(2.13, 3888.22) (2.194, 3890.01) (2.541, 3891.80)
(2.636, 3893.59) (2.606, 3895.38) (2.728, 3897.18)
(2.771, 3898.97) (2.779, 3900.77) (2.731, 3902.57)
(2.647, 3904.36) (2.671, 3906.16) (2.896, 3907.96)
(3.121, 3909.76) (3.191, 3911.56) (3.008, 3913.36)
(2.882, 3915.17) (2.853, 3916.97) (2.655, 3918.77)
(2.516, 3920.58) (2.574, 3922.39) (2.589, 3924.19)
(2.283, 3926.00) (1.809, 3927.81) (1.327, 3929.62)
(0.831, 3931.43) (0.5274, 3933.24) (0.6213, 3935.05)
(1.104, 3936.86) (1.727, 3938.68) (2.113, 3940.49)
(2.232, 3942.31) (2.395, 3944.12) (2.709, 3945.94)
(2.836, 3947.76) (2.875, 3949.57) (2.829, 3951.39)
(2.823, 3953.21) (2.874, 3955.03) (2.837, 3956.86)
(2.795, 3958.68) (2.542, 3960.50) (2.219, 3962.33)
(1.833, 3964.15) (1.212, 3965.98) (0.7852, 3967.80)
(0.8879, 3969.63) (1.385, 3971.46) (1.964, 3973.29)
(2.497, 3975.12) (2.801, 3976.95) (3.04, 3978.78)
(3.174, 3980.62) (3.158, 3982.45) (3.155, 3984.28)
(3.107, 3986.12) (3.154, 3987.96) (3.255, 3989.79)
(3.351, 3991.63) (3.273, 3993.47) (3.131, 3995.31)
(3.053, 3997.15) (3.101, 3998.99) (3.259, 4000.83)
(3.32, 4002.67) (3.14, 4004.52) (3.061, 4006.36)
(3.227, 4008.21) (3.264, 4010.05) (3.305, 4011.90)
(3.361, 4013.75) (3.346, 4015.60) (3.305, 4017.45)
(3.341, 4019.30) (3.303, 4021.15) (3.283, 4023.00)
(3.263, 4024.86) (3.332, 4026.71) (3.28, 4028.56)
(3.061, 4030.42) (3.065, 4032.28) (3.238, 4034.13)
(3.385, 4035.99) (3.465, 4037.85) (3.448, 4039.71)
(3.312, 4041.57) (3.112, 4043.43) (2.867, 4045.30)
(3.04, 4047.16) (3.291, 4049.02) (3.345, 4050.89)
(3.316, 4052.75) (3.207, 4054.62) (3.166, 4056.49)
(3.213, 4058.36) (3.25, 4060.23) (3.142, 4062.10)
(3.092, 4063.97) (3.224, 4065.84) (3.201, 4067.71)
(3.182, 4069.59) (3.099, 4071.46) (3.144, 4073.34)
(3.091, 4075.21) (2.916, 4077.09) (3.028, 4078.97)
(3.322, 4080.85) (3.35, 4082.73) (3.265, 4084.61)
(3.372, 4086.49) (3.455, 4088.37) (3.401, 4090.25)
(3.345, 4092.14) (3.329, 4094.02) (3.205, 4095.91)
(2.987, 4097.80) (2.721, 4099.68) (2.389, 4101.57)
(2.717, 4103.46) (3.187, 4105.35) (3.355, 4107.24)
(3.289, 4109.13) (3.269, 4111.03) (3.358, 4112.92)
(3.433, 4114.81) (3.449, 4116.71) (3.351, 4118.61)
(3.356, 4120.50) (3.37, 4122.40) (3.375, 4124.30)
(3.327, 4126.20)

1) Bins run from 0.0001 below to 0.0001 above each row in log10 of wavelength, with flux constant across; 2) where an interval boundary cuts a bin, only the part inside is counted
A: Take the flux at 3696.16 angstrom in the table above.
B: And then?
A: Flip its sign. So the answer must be -2.66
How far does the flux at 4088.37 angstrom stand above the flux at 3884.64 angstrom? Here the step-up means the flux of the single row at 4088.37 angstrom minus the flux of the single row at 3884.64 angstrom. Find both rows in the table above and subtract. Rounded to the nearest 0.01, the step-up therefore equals 0.88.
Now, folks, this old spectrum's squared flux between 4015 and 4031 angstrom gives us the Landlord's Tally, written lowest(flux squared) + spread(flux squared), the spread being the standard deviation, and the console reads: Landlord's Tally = 10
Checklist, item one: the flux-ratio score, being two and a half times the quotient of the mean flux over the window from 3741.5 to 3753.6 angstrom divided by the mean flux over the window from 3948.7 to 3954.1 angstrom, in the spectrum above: 2.03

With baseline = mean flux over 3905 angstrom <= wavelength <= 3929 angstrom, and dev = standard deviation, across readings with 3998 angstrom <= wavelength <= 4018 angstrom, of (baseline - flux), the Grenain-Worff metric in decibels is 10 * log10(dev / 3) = -15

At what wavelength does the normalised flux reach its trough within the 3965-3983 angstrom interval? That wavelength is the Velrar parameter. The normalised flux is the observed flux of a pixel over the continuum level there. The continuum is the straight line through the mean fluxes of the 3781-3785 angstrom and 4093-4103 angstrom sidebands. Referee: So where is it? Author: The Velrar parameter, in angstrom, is 3967.80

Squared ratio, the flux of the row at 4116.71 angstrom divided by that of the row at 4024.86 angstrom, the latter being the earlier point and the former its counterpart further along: 1.1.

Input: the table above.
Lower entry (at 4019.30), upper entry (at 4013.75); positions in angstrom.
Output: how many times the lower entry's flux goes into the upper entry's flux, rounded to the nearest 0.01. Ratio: 1.01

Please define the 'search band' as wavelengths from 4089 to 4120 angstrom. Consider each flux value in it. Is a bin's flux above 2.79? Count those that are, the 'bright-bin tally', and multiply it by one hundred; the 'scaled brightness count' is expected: 1300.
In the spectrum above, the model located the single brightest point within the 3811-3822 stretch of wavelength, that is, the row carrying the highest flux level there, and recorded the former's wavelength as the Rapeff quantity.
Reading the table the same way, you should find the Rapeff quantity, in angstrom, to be 3817.25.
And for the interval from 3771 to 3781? 3780.51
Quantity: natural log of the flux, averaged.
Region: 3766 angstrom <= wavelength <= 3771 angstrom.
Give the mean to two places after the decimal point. 0.92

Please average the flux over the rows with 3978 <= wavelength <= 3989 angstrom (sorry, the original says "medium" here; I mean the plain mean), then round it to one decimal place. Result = 3.1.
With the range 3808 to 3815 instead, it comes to 3.0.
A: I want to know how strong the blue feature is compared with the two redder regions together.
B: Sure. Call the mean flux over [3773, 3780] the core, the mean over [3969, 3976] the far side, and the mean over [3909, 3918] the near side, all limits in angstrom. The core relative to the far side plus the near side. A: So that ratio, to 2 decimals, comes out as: 0.66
